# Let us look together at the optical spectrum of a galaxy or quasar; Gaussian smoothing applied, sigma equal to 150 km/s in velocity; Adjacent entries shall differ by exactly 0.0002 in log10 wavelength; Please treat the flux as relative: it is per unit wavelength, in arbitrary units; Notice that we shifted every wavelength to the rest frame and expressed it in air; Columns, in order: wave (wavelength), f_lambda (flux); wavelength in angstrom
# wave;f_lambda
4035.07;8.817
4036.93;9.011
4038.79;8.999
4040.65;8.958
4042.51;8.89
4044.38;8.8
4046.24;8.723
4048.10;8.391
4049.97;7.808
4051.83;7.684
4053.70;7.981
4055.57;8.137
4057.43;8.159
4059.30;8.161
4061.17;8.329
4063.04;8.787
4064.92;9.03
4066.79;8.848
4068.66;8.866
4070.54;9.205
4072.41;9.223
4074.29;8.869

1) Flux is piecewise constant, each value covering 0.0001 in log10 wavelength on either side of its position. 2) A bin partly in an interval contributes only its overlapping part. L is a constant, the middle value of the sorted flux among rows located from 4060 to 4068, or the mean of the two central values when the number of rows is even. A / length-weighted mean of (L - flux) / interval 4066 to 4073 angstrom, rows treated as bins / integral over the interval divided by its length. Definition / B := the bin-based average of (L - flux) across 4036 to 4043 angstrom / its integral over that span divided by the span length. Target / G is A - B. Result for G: -0.1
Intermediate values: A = -0.21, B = -0.2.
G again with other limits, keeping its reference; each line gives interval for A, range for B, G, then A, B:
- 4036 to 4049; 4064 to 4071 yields 0.1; -0.01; -0.2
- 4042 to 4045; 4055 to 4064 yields -0.5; -0.03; 0.5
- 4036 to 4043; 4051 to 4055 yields -1.1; -0.15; 1.0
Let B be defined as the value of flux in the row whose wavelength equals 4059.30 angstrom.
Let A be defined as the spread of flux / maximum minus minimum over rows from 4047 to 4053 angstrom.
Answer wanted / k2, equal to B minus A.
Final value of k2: 7.5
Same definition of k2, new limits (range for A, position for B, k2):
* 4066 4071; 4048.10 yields 8.0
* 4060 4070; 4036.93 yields 8.3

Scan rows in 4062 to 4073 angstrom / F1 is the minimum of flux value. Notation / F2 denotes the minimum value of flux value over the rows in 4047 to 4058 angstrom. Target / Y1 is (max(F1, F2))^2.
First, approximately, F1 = 8.787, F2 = 7.684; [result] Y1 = 77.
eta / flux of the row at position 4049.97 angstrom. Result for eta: 7.808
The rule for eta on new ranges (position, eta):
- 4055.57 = 8.137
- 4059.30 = 8.161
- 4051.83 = 7.684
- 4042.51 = 8.89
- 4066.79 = 8.848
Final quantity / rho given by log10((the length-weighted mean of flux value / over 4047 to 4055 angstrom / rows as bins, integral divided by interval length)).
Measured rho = 0.902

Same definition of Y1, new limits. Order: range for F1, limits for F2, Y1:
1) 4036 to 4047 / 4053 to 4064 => 76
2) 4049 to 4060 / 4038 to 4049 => 70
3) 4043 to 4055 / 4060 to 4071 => 69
